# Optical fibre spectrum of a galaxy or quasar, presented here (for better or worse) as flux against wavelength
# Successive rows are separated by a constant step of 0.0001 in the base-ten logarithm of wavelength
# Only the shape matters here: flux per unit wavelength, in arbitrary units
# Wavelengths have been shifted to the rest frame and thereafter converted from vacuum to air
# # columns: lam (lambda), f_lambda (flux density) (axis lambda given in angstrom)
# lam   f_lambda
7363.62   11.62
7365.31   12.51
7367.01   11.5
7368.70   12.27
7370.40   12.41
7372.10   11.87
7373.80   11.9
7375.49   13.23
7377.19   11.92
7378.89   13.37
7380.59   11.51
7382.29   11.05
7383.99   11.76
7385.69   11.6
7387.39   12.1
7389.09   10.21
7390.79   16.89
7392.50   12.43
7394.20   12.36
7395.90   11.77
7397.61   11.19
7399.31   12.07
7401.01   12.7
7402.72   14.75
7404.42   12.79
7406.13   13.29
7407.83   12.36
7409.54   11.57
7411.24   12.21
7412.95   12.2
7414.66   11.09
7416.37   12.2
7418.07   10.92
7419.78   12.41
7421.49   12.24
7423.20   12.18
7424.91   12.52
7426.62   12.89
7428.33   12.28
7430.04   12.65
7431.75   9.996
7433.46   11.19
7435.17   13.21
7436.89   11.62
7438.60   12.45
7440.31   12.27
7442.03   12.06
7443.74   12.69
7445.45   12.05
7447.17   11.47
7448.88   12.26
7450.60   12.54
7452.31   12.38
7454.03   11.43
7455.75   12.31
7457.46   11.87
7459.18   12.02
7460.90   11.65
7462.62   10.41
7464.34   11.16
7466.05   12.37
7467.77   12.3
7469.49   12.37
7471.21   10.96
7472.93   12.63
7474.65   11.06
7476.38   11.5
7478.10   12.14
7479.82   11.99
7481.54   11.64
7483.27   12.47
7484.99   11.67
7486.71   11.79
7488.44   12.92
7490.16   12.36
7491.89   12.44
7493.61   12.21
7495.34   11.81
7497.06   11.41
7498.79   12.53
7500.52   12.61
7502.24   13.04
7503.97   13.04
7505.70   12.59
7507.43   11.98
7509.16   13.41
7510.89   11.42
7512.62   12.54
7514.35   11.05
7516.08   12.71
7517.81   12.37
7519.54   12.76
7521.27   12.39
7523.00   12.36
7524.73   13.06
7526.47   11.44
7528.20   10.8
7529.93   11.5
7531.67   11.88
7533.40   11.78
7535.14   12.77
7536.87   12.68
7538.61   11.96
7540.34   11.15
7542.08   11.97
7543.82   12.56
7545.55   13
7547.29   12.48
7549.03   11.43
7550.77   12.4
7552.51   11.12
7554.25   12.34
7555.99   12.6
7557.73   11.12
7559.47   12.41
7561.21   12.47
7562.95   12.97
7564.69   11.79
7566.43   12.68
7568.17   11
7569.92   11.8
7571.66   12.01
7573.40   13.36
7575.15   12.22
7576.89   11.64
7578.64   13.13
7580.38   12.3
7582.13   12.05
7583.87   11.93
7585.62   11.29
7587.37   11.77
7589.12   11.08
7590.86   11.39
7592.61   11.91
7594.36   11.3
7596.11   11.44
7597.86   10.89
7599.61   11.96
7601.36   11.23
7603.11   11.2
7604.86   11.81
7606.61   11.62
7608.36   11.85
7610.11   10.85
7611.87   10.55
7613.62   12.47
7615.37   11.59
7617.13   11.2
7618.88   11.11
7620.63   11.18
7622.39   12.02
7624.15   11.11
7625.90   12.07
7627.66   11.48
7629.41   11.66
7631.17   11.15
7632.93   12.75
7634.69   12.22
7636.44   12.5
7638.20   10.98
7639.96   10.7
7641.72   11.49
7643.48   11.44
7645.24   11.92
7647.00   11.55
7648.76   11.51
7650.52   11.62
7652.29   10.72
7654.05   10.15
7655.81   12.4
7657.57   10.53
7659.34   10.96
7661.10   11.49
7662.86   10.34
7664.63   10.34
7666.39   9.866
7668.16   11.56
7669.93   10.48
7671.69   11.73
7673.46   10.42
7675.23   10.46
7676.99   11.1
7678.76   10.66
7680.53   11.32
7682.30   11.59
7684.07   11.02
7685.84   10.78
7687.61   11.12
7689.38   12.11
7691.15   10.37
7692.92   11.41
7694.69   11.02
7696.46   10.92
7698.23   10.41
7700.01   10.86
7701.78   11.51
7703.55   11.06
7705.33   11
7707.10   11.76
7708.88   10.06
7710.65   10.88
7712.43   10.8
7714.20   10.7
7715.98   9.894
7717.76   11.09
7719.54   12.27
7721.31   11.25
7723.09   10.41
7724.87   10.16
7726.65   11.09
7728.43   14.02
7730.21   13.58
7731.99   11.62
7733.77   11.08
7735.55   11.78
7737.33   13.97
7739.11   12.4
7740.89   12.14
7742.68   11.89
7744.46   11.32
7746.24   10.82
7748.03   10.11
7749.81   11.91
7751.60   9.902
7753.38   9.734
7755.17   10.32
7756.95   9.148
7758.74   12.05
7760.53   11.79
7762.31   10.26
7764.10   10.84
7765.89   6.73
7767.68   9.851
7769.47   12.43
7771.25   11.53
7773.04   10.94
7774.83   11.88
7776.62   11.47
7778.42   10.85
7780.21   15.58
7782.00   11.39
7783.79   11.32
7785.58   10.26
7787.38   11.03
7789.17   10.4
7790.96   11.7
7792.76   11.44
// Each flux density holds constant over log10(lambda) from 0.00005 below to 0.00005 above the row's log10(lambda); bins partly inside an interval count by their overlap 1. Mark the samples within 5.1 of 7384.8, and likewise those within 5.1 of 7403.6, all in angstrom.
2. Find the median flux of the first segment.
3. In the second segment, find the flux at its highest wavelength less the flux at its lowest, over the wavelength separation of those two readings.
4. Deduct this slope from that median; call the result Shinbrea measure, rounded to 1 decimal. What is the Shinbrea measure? 11.5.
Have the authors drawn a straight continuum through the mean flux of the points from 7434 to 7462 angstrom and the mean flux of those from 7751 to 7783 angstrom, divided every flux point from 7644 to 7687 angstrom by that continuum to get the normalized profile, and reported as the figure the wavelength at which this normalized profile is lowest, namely 7666.39 angstrom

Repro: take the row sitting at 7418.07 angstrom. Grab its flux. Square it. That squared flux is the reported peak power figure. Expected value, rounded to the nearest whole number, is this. 119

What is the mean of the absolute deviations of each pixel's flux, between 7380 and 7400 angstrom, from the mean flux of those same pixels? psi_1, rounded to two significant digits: 0.91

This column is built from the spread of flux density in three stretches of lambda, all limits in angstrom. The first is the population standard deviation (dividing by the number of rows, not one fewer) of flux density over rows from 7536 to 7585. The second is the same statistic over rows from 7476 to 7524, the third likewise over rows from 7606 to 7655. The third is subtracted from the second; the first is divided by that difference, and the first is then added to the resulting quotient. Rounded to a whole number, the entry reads -13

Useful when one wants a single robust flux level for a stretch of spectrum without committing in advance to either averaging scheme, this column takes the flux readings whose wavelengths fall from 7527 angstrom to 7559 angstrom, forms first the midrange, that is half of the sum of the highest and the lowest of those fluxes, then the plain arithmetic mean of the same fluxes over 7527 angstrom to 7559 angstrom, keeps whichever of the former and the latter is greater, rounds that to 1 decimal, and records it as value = 12.0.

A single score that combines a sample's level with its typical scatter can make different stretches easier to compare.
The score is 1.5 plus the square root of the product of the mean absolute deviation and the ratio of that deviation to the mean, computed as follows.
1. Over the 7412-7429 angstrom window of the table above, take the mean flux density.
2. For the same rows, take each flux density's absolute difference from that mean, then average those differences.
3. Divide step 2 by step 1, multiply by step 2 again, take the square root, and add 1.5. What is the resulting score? 1.63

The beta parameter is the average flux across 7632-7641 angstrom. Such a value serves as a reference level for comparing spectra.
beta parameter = 11.8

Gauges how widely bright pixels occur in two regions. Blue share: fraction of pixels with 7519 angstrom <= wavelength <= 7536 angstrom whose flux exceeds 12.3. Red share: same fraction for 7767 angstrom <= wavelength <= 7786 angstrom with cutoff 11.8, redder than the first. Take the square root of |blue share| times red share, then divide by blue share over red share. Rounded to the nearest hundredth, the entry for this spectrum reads 0.20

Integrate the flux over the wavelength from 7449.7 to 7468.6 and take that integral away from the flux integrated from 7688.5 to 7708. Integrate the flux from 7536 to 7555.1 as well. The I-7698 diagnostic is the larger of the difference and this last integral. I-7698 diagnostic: 231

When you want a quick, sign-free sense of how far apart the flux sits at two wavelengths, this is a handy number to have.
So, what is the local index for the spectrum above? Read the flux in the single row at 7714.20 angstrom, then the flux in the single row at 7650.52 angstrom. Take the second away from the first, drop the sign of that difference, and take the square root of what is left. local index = 1.0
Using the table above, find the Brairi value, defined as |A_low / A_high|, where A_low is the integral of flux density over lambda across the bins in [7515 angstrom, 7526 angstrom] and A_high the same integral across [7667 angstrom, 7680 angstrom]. 1.0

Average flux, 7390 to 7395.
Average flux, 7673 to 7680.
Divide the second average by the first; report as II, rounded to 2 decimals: 0.77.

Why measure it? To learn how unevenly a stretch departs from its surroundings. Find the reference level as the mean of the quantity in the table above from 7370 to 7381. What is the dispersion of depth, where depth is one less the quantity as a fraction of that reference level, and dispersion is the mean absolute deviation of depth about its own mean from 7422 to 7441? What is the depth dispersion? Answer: 0.052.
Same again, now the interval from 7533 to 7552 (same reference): 0.040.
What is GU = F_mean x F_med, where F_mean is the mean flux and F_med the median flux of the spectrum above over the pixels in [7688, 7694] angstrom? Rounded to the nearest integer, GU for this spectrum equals 129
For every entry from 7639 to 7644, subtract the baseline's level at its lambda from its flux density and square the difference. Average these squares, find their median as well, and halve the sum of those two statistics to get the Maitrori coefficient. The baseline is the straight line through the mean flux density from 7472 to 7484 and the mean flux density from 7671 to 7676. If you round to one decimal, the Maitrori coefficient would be 0.2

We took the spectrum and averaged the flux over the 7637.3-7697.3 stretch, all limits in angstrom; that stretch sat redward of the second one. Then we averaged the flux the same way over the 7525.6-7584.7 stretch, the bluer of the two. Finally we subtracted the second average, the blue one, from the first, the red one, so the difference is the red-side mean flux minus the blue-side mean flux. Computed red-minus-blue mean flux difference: -1.0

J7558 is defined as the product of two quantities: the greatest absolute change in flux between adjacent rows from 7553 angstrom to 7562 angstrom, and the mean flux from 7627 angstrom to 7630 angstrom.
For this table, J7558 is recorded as 17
